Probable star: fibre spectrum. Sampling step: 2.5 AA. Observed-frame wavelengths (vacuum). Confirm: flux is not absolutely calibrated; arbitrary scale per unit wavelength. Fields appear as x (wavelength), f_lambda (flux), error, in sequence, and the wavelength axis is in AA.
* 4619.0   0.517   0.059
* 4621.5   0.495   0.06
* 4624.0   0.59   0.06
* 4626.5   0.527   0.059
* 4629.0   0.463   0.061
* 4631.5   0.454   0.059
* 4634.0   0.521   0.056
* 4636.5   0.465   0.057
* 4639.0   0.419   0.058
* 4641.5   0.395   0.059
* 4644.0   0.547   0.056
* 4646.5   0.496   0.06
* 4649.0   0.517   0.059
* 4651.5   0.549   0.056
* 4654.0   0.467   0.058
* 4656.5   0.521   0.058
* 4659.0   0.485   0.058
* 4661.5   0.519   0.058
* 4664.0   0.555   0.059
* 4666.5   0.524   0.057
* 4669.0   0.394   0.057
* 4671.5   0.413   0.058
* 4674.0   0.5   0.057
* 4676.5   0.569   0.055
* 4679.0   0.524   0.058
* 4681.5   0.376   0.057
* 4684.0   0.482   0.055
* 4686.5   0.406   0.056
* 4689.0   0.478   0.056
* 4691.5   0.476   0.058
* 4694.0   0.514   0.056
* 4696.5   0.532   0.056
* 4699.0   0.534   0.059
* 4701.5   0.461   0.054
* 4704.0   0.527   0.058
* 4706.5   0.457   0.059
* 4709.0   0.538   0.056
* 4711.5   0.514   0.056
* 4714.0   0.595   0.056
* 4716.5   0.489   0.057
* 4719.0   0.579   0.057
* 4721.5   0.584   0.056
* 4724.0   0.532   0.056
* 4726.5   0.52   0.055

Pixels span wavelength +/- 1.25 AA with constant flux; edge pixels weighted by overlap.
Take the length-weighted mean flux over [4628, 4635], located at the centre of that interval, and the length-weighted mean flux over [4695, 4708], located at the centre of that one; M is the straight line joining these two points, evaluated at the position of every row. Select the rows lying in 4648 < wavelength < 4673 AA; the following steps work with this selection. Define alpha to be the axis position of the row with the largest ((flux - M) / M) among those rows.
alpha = 4664.0 AA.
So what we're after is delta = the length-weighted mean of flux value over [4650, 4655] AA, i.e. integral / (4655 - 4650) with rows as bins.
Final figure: 0.51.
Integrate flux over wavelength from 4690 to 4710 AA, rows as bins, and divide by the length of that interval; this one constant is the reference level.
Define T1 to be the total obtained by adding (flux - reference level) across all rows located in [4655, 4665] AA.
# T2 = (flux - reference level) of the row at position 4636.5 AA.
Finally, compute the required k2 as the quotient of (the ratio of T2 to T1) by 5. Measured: -0.123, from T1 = 0.06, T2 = -0.04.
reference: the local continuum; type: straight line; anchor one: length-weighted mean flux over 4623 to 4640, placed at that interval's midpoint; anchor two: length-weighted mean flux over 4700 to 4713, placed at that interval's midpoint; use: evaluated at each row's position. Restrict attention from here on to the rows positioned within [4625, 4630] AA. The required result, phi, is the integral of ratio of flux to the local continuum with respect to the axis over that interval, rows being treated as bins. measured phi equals 5.1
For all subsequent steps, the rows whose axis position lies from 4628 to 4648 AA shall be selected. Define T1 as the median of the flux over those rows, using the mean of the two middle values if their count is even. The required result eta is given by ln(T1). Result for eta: -0.768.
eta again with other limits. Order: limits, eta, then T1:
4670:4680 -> -0.669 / 0.512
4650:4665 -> -0.654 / 0.520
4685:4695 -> -0.740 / 0.477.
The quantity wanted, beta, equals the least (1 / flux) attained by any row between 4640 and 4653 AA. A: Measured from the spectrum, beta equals 1.82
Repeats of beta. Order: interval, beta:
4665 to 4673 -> 1.91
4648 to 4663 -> 1.82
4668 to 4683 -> 1.76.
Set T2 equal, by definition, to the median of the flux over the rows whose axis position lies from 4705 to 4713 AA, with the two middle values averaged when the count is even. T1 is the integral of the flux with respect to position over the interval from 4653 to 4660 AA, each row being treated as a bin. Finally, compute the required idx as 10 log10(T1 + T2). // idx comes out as 6.0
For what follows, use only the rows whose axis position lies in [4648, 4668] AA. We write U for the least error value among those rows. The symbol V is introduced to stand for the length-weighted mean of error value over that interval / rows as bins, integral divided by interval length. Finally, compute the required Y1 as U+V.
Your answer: 0.114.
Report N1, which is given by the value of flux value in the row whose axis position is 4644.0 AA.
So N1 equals 0.547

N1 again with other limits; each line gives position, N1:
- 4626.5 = 0.527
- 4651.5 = 0.549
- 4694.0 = 0.514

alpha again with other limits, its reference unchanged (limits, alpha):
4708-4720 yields 4714.0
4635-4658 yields 4644.0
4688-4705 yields 4699.0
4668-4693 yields 4676.5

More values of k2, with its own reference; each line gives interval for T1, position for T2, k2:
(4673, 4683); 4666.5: -0.084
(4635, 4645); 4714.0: -0.095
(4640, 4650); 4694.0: -0.032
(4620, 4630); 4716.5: -0.052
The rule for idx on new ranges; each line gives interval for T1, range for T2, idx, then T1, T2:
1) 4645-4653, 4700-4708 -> 6.6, 4.16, 0.461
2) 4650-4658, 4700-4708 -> 6.6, 4.09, 0.461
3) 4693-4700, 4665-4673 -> 6.1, 3.69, 0.413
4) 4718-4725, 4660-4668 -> 6.5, 3.96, 0.524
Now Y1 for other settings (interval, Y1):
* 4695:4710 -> 0.111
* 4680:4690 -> 0.111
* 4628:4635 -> 0.115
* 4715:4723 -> 0.113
